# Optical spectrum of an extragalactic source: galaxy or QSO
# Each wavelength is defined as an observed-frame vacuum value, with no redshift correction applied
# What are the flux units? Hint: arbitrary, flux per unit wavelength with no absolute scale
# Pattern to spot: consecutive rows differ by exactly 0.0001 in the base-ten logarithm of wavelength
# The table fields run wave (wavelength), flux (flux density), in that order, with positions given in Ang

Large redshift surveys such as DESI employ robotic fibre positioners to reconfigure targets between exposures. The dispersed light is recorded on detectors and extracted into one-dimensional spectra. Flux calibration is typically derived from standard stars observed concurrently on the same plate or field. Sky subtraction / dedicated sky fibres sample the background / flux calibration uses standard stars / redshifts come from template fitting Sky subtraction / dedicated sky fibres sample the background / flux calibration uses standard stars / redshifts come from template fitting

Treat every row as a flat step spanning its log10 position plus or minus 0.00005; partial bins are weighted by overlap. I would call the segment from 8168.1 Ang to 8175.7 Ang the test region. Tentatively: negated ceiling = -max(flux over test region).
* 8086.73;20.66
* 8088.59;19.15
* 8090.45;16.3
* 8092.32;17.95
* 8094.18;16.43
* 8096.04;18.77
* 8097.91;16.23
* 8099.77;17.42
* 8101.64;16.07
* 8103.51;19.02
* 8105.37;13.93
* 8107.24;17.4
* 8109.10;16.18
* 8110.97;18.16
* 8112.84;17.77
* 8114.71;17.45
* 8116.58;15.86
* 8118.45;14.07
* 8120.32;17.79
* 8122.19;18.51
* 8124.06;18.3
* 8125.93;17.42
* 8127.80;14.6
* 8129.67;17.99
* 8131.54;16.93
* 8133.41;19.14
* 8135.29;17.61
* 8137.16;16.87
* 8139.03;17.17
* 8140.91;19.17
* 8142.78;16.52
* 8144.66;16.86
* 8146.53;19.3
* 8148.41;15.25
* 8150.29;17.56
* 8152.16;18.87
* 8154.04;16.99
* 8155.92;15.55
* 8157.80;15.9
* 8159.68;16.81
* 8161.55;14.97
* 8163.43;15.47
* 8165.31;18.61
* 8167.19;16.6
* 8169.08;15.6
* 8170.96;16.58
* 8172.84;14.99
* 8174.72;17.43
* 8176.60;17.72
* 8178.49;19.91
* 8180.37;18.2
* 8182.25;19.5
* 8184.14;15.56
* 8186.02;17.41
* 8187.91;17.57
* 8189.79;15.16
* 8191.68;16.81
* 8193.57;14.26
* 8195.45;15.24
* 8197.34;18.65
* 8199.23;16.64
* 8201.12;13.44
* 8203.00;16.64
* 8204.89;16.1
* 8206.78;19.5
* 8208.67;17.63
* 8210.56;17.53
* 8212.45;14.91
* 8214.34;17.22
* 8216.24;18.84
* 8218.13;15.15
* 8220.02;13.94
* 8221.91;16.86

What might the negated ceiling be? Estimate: -17.4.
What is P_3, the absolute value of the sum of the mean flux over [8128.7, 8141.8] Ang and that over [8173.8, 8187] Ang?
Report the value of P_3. 35.8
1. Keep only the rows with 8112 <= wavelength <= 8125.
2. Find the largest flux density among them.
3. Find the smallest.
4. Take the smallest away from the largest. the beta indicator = 4.4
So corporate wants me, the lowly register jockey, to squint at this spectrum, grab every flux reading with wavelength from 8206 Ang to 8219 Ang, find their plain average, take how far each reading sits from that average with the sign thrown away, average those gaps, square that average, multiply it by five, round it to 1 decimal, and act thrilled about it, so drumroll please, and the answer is 8.2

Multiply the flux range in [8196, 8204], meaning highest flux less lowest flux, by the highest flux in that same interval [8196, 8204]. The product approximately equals 97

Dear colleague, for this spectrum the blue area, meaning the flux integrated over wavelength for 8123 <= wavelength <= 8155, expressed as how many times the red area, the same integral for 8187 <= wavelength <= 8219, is 1.05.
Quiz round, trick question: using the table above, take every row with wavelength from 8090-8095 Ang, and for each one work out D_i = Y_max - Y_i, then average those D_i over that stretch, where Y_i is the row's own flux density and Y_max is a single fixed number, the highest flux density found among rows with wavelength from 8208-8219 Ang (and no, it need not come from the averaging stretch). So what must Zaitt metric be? 1.9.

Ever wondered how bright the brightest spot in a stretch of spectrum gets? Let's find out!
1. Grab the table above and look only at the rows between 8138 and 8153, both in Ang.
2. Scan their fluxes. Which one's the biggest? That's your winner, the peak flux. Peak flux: 19.3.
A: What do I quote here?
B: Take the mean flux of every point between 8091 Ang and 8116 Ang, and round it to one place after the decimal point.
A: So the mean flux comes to 17.1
